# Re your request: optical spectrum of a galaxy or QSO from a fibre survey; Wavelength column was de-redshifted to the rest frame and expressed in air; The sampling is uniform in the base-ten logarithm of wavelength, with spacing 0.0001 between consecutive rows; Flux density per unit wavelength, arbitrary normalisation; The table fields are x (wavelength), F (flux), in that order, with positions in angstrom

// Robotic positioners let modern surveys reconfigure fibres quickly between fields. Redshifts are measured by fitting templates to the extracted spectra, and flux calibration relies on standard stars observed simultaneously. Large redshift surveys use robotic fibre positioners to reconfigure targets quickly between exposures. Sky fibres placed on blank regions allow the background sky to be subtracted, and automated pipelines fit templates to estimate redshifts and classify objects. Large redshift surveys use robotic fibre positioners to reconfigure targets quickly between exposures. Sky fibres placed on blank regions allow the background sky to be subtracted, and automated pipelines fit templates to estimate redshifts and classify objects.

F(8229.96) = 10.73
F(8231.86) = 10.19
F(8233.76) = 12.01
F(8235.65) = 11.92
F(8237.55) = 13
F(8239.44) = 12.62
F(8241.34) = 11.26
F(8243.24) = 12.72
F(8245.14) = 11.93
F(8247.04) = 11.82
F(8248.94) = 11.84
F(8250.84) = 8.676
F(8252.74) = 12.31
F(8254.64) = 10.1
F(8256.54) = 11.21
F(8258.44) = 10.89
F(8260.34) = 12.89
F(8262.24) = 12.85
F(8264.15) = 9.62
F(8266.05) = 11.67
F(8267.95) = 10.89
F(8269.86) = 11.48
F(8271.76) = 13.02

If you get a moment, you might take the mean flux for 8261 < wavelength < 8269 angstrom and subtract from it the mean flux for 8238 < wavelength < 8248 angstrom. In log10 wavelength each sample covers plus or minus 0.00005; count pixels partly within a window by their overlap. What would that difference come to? -0.8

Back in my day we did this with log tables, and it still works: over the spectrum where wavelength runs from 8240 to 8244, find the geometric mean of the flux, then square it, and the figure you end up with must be 143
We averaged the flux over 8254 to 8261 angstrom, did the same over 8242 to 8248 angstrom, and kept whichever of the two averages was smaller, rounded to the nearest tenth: 11.3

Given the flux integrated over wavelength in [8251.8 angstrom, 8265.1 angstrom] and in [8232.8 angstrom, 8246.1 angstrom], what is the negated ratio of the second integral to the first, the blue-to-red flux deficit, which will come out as -1.1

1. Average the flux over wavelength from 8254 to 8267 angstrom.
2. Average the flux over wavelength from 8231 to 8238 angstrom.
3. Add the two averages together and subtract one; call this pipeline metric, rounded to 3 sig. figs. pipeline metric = 22.1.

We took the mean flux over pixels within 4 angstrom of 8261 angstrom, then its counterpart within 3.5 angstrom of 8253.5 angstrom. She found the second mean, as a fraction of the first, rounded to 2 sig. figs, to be 0.91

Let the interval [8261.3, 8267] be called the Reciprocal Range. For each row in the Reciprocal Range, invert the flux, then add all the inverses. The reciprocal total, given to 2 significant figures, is 0.27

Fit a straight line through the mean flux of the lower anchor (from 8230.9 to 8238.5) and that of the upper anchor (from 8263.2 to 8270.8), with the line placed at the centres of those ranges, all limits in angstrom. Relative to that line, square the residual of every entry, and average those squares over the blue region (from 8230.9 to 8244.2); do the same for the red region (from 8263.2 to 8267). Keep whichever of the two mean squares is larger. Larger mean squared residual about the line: 1.2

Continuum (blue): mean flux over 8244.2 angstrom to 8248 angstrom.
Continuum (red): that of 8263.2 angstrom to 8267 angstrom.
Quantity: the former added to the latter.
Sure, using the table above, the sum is 22.5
